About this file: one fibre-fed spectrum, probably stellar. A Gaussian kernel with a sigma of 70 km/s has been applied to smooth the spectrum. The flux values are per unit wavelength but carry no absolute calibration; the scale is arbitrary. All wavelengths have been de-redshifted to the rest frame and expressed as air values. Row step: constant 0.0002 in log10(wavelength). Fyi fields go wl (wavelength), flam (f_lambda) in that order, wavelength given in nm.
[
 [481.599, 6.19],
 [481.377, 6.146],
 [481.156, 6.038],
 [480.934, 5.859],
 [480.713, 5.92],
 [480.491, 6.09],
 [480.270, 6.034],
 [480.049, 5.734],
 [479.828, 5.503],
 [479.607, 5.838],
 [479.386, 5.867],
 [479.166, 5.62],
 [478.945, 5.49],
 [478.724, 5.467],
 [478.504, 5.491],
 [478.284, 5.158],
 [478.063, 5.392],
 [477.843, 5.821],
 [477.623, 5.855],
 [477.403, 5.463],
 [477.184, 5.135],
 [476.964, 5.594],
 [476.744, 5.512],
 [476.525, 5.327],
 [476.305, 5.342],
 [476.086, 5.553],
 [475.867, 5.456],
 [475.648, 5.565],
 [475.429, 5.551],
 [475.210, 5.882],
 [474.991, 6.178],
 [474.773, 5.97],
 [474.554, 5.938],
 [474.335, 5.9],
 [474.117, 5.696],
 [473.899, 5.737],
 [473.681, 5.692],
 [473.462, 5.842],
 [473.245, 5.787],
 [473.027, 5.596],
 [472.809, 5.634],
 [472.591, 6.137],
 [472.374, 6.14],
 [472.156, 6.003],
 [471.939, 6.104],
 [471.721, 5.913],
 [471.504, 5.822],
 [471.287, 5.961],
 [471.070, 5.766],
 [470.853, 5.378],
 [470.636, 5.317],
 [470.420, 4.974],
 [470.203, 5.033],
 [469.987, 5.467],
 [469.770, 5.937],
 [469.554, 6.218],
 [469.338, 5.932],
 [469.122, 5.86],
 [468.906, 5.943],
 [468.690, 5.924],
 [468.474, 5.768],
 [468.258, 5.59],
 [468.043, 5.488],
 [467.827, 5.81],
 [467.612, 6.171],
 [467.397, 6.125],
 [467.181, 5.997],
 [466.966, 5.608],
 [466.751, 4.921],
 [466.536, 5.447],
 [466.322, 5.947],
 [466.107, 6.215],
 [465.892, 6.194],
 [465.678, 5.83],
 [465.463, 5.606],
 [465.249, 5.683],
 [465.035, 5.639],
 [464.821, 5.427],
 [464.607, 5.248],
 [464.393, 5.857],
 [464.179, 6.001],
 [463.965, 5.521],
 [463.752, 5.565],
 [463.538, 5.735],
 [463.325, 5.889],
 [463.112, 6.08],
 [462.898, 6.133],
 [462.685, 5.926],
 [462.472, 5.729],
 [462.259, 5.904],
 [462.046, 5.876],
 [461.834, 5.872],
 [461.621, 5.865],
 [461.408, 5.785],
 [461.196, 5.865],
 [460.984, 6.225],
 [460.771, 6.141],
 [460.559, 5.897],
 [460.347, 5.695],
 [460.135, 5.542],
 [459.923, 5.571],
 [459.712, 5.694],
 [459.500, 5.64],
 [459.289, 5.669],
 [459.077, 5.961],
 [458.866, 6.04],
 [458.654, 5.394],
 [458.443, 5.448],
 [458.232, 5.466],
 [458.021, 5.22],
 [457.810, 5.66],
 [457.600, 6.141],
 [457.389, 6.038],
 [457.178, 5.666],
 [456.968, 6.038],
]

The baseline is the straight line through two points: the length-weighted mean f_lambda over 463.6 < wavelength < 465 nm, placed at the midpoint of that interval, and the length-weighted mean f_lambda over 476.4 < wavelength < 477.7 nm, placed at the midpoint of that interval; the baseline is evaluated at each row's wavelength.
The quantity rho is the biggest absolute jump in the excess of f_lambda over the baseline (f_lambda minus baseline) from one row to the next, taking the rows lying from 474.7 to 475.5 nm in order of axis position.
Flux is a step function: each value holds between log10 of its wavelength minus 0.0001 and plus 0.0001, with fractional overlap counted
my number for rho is 0.33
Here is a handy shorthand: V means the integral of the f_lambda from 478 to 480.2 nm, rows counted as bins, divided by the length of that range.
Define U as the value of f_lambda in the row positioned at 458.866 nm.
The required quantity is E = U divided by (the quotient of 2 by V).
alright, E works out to 16.8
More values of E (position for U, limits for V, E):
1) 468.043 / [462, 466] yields 15.9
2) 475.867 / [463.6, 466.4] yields 15.7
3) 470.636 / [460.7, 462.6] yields 15.7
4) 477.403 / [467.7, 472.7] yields 15.7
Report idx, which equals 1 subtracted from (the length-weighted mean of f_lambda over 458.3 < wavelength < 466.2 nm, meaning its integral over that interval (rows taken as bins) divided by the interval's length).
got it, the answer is 4.79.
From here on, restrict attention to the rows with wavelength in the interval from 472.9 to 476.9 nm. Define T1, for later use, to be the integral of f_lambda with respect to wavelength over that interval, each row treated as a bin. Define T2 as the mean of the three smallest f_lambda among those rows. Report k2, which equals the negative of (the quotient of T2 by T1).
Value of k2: -0.2360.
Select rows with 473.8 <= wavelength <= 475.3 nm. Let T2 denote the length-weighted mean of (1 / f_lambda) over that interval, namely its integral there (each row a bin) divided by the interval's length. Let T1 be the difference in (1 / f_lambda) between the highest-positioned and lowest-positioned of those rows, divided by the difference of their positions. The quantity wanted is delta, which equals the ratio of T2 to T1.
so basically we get -52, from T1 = -0.003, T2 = 0.170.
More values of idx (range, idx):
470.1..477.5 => 4.67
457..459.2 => 4.71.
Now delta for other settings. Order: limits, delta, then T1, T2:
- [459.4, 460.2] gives 36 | 0.005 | 0.178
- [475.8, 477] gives -44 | -0.004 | 0.183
